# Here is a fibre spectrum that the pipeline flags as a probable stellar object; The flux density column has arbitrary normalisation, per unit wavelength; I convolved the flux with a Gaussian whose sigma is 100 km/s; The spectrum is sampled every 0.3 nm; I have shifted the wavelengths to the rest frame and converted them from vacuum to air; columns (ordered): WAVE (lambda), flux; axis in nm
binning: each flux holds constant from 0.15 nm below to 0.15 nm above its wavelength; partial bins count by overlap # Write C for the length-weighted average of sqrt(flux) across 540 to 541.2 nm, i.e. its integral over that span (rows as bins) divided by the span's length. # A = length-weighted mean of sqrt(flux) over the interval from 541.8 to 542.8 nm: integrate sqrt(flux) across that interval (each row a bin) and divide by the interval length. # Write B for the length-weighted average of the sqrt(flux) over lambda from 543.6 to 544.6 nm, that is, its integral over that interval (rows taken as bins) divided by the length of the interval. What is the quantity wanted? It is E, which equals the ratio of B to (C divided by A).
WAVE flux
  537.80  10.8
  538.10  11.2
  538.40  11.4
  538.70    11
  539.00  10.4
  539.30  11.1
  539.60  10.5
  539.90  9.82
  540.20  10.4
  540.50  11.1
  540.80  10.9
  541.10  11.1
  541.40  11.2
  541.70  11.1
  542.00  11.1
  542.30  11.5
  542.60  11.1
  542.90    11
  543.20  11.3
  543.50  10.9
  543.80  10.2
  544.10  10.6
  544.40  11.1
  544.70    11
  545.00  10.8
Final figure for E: 3.32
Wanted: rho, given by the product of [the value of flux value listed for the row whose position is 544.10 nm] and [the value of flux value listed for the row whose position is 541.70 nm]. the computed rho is 118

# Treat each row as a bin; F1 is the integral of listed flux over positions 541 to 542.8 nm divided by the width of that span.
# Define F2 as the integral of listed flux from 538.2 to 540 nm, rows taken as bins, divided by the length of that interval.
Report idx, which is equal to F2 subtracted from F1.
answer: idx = 0.44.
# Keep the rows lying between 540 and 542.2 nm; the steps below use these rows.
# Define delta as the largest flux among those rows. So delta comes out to 11.2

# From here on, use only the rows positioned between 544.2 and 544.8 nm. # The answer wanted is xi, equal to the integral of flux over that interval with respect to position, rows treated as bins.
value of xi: 6.61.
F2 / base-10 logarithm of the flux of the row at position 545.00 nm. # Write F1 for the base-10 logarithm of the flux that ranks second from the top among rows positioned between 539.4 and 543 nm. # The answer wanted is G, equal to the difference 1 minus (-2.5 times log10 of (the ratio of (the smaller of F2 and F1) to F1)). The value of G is 0.98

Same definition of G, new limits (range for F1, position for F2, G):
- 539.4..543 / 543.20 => 1.00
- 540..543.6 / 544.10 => 0.97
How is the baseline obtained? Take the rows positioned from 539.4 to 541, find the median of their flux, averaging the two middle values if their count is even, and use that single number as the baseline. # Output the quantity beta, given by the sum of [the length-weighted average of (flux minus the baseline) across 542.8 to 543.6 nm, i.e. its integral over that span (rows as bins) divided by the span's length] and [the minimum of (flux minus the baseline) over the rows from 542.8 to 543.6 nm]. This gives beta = 0.98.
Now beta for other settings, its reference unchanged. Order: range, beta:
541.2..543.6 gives 1.05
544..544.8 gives 0.51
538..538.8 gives 1.21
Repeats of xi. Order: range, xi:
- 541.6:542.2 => 6.68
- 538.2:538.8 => 6.73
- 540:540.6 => 6.39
